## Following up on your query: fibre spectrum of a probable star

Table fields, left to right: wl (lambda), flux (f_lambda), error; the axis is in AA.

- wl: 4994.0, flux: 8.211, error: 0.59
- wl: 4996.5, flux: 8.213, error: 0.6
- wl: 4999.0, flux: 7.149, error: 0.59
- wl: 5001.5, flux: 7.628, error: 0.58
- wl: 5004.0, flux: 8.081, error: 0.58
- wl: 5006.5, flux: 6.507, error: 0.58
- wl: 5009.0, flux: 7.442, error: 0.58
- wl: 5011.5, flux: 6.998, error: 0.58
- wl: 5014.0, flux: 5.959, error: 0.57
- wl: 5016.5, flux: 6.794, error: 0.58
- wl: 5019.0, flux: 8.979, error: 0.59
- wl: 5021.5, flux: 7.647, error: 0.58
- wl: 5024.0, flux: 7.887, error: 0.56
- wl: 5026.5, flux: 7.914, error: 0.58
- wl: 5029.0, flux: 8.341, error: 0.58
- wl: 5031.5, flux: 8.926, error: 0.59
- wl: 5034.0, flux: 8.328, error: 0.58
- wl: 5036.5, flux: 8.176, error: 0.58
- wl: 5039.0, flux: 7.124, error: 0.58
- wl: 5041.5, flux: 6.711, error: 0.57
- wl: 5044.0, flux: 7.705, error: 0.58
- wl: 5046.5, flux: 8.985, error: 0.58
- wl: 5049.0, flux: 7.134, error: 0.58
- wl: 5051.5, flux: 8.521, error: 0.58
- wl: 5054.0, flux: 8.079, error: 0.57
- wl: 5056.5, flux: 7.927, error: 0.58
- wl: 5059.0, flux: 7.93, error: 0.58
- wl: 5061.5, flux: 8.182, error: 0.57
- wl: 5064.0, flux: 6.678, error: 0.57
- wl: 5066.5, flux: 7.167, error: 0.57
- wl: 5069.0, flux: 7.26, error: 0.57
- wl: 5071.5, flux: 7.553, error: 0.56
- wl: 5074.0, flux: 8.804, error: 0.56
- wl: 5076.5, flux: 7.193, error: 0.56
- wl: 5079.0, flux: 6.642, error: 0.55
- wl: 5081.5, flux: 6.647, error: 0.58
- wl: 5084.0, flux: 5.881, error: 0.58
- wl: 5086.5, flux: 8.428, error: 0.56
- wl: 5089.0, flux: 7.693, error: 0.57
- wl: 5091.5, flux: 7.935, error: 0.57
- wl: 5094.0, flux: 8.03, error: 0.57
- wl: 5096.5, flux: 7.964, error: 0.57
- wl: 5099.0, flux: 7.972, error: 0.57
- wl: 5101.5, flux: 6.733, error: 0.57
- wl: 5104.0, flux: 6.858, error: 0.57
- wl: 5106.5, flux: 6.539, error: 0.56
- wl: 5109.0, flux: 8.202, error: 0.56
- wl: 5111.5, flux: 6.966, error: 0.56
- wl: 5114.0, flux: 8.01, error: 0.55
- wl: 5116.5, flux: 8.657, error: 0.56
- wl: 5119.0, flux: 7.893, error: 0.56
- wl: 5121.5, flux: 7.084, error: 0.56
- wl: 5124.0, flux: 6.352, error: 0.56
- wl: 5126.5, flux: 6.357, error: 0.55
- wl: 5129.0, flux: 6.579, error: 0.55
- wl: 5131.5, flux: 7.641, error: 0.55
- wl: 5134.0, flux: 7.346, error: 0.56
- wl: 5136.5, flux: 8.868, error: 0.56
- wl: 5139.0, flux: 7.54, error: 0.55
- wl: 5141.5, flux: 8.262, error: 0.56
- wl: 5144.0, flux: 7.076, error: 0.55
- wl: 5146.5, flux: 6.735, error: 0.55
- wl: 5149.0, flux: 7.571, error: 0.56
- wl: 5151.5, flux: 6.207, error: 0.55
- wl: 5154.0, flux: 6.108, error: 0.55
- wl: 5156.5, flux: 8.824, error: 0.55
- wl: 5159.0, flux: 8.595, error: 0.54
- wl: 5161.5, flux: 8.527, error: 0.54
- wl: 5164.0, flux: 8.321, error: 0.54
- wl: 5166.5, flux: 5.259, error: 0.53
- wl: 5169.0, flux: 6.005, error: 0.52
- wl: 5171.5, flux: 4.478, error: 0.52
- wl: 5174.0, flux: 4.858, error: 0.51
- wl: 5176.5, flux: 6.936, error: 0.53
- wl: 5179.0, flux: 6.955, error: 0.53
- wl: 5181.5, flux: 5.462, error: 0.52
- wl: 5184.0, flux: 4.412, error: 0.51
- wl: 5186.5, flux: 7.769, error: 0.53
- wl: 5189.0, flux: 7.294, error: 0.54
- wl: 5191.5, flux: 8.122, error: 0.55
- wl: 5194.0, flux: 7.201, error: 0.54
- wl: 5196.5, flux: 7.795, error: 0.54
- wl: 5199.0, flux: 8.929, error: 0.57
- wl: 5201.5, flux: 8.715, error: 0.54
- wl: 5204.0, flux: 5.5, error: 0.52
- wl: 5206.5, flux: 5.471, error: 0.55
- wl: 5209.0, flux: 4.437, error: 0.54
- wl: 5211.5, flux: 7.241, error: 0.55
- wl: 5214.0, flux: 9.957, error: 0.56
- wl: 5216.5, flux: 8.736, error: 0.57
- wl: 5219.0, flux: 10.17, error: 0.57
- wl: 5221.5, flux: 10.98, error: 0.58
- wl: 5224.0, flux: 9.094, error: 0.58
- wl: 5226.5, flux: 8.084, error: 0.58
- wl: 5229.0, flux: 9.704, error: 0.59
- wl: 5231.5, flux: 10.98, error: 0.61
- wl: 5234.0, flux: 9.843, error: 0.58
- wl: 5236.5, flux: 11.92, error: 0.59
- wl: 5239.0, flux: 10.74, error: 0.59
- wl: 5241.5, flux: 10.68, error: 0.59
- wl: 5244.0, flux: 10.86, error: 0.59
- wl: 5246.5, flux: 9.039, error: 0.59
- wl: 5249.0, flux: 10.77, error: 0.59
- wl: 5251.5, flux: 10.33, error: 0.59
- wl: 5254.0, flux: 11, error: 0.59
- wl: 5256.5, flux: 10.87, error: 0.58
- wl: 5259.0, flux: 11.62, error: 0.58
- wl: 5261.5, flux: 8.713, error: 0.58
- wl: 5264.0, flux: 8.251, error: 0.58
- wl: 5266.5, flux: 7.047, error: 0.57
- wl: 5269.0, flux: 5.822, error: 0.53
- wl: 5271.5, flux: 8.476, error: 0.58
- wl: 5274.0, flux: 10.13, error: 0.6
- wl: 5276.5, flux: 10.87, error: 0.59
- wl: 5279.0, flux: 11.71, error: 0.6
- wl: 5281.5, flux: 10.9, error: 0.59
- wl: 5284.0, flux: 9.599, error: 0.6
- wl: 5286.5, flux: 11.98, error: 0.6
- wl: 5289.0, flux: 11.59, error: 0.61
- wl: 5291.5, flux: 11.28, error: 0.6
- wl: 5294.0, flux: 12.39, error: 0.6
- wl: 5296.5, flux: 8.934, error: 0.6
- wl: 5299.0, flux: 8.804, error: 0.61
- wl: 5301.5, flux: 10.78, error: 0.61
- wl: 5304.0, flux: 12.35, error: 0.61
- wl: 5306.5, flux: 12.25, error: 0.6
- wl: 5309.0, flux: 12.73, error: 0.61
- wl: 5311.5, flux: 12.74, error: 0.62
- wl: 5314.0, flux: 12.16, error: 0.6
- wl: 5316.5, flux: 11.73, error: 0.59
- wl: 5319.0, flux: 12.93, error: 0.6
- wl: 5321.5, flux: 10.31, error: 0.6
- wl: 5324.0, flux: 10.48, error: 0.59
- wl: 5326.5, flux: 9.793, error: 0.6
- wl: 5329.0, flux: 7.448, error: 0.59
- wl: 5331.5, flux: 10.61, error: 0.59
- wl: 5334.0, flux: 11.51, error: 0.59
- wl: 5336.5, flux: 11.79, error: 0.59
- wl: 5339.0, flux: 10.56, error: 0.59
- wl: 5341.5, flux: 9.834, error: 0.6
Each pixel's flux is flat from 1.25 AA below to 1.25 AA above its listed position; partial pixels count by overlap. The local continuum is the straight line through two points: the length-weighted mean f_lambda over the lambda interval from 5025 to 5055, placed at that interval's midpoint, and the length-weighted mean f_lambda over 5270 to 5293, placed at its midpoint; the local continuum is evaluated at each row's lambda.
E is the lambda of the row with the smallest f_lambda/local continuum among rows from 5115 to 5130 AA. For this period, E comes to 5126.5 AA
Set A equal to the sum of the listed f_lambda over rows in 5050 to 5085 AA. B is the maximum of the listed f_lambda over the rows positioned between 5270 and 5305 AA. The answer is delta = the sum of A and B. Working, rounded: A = 104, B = 12.39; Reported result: 117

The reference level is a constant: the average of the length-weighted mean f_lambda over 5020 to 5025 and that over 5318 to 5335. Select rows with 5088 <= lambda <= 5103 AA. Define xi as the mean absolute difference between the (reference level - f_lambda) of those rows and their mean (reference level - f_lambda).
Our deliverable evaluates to 0.34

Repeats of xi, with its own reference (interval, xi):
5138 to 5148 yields 0.50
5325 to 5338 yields 1.29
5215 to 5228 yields 0.93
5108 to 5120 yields 0.41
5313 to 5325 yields 0.90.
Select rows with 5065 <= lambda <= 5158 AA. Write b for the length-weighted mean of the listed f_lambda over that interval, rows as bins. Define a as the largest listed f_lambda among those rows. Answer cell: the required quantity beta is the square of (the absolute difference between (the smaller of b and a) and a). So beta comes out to 2.2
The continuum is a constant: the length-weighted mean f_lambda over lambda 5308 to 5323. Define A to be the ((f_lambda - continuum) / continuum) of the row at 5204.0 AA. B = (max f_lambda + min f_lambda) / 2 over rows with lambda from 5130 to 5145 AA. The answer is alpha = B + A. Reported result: 7.4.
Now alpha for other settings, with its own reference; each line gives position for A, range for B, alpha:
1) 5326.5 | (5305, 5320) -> 12.1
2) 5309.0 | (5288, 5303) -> 10.7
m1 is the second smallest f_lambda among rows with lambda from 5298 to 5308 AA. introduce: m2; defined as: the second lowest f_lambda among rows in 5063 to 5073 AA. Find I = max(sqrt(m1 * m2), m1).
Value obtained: 10.8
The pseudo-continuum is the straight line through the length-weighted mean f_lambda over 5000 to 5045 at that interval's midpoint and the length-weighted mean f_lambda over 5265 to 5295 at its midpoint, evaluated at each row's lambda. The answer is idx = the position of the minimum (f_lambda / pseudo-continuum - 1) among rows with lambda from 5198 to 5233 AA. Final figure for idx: 5209.0 AA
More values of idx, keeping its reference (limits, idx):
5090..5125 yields 5124.0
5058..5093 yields 5084.0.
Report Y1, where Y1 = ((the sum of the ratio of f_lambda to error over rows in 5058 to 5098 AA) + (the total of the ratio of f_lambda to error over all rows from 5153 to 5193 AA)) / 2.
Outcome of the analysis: 207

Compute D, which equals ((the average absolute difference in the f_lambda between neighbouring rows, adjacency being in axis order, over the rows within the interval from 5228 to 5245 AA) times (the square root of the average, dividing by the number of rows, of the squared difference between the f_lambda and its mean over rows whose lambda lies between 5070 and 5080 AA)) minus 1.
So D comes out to -0.22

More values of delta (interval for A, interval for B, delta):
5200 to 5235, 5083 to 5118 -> 128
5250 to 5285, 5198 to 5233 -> 146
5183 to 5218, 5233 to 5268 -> 113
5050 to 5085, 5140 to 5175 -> 113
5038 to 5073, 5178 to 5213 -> 116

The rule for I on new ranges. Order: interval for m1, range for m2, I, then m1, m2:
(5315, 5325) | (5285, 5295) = 11.0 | 10.48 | 11.59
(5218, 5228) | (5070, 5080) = 9.1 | 9.094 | 7.193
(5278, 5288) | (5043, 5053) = 10.9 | 10.9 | 7.705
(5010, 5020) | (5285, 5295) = 8.9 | 6.794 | 11.59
